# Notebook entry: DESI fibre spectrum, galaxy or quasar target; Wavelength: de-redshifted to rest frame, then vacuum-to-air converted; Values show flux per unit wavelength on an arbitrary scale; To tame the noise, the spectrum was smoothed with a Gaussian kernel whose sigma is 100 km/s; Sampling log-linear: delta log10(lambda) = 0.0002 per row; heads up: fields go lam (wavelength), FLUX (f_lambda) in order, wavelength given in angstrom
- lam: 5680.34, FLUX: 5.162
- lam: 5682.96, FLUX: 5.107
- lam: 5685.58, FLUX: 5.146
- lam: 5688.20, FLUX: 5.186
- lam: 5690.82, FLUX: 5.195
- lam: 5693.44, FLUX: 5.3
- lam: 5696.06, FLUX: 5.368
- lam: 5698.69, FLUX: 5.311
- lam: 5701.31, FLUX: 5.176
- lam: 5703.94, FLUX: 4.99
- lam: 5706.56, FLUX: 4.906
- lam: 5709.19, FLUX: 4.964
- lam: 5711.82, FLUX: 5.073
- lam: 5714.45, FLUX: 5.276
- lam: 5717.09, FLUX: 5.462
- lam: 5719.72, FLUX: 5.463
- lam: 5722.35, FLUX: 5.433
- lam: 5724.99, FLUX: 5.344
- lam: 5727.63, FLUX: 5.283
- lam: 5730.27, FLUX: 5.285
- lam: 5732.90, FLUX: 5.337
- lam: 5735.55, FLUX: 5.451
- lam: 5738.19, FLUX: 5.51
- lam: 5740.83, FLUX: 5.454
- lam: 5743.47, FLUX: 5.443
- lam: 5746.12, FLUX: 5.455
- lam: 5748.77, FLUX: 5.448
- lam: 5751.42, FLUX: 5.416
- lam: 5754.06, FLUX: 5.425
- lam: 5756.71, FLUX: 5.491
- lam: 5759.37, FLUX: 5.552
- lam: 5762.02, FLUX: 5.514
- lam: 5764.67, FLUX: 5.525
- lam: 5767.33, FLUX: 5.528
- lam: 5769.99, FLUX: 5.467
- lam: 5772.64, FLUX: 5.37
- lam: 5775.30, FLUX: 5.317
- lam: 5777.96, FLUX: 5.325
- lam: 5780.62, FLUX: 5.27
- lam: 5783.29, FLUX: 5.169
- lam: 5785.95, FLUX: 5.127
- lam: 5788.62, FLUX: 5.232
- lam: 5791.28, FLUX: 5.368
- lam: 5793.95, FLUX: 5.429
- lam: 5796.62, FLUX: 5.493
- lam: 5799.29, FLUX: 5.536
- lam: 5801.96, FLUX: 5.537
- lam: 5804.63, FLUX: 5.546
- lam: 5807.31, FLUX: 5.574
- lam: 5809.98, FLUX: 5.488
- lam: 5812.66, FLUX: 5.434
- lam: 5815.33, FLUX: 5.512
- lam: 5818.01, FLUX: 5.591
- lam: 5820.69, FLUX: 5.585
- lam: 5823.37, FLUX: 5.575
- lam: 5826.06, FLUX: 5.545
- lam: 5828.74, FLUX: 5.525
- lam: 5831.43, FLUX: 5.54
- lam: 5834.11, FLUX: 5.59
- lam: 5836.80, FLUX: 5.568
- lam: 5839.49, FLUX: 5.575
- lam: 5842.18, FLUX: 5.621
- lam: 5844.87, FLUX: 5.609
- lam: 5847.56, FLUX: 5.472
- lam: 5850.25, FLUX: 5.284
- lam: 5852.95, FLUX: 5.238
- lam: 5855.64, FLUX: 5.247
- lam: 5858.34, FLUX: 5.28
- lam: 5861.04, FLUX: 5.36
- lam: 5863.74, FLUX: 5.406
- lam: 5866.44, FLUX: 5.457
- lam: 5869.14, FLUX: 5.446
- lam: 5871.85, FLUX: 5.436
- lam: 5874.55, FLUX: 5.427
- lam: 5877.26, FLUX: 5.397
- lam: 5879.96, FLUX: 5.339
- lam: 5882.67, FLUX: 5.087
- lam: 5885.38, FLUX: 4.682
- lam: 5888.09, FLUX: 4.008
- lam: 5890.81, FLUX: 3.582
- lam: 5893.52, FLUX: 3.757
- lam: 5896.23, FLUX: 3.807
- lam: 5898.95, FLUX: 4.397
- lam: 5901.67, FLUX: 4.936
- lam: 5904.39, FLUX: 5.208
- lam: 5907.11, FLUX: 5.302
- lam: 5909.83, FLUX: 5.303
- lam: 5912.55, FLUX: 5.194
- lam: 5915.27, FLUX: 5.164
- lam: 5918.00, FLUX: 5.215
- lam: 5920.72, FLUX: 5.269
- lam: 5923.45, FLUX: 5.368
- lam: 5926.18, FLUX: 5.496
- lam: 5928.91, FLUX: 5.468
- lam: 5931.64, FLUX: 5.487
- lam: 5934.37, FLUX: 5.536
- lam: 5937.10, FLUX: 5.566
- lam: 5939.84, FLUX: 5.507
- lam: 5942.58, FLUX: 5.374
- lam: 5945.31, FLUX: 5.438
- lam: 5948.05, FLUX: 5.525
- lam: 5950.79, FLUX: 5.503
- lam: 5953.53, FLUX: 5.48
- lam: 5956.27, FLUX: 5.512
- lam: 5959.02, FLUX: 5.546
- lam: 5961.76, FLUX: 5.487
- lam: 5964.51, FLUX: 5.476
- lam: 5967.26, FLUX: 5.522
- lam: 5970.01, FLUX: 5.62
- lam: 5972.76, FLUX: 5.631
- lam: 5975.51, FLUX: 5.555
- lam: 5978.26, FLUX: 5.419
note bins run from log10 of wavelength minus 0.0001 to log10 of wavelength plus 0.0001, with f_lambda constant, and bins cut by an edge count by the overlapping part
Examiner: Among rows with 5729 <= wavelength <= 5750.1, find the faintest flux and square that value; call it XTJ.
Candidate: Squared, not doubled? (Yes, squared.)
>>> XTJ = 27.9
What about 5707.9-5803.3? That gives 24.6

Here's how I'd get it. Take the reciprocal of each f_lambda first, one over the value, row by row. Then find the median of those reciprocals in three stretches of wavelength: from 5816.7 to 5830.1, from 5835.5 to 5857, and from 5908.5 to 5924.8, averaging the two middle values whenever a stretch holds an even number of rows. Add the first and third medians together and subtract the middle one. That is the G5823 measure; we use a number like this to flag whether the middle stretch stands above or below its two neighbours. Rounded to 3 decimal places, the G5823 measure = 0.189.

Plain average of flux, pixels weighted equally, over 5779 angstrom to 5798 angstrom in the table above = 5.3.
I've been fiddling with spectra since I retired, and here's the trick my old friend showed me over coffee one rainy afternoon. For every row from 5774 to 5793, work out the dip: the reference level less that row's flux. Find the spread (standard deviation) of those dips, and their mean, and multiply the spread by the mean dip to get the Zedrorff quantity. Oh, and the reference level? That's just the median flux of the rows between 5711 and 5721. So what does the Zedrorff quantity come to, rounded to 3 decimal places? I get 0.009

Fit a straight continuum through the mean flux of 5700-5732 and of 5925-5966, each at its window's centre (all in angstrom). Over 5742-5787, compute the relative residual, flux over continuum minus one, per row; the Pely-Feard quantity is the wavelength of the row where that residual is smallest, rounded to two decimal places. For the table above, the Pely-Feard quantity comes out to 5785.95 angstrom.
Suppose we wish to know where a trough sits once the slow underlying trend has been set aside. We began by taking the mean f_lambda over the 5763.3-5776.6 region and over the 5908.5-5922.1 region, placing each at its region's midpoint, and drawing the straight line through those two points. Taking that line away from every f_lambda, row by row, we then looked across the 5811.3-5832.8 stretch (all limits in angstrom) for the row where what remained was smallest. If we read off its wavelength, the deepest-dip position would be 5812.66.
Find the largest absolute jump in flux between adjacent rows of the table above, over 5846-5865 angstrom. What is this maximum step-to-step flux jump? 0.19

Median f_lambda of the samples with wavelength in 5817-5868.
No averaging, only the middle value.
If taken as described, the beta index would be 5.54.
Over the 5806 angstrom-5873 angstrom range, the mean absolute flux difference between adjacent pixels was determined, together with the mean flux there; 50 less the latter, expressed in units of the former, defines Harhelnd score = 949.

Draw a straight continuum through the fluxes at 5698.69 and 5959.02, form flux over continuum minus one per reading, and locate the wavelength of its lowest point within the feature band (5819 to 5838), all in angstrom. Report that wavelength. 5828.74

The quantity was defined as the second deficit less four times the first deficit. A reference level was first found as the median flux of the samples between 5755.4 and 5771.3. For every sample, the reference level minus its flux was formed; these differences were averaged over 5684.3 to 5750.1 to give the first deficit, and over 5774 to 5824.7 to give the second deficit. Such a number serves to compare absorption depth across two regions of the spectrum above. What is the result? -0.8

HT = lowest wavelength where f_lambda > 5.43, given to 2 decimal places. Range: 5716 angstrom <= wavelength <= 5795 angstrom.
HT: 5717.09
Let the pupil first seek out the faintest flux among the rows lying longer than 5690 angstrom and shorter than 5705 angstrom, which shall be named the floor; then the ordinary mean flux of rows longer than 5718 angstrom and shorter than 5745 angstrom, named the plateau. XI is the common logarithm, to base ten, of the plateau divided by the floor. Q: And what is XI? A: 0.03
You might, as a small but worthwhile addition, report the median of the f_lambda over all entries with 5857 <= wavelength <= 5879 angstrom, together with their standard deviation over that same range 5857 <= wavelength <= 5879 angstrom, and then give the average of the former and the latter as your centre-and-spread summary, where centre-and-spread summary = 2.74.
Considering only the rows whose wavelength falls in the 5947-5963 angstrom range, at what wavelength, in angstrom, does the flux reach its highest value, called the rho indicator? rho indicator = 5959.02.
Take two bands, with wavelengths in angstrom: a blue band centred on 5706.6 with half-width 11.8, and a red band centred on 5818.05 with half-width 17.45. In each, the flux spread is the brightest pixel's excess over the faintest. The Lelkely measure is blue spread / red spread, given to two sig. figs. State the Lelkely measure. 3.5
